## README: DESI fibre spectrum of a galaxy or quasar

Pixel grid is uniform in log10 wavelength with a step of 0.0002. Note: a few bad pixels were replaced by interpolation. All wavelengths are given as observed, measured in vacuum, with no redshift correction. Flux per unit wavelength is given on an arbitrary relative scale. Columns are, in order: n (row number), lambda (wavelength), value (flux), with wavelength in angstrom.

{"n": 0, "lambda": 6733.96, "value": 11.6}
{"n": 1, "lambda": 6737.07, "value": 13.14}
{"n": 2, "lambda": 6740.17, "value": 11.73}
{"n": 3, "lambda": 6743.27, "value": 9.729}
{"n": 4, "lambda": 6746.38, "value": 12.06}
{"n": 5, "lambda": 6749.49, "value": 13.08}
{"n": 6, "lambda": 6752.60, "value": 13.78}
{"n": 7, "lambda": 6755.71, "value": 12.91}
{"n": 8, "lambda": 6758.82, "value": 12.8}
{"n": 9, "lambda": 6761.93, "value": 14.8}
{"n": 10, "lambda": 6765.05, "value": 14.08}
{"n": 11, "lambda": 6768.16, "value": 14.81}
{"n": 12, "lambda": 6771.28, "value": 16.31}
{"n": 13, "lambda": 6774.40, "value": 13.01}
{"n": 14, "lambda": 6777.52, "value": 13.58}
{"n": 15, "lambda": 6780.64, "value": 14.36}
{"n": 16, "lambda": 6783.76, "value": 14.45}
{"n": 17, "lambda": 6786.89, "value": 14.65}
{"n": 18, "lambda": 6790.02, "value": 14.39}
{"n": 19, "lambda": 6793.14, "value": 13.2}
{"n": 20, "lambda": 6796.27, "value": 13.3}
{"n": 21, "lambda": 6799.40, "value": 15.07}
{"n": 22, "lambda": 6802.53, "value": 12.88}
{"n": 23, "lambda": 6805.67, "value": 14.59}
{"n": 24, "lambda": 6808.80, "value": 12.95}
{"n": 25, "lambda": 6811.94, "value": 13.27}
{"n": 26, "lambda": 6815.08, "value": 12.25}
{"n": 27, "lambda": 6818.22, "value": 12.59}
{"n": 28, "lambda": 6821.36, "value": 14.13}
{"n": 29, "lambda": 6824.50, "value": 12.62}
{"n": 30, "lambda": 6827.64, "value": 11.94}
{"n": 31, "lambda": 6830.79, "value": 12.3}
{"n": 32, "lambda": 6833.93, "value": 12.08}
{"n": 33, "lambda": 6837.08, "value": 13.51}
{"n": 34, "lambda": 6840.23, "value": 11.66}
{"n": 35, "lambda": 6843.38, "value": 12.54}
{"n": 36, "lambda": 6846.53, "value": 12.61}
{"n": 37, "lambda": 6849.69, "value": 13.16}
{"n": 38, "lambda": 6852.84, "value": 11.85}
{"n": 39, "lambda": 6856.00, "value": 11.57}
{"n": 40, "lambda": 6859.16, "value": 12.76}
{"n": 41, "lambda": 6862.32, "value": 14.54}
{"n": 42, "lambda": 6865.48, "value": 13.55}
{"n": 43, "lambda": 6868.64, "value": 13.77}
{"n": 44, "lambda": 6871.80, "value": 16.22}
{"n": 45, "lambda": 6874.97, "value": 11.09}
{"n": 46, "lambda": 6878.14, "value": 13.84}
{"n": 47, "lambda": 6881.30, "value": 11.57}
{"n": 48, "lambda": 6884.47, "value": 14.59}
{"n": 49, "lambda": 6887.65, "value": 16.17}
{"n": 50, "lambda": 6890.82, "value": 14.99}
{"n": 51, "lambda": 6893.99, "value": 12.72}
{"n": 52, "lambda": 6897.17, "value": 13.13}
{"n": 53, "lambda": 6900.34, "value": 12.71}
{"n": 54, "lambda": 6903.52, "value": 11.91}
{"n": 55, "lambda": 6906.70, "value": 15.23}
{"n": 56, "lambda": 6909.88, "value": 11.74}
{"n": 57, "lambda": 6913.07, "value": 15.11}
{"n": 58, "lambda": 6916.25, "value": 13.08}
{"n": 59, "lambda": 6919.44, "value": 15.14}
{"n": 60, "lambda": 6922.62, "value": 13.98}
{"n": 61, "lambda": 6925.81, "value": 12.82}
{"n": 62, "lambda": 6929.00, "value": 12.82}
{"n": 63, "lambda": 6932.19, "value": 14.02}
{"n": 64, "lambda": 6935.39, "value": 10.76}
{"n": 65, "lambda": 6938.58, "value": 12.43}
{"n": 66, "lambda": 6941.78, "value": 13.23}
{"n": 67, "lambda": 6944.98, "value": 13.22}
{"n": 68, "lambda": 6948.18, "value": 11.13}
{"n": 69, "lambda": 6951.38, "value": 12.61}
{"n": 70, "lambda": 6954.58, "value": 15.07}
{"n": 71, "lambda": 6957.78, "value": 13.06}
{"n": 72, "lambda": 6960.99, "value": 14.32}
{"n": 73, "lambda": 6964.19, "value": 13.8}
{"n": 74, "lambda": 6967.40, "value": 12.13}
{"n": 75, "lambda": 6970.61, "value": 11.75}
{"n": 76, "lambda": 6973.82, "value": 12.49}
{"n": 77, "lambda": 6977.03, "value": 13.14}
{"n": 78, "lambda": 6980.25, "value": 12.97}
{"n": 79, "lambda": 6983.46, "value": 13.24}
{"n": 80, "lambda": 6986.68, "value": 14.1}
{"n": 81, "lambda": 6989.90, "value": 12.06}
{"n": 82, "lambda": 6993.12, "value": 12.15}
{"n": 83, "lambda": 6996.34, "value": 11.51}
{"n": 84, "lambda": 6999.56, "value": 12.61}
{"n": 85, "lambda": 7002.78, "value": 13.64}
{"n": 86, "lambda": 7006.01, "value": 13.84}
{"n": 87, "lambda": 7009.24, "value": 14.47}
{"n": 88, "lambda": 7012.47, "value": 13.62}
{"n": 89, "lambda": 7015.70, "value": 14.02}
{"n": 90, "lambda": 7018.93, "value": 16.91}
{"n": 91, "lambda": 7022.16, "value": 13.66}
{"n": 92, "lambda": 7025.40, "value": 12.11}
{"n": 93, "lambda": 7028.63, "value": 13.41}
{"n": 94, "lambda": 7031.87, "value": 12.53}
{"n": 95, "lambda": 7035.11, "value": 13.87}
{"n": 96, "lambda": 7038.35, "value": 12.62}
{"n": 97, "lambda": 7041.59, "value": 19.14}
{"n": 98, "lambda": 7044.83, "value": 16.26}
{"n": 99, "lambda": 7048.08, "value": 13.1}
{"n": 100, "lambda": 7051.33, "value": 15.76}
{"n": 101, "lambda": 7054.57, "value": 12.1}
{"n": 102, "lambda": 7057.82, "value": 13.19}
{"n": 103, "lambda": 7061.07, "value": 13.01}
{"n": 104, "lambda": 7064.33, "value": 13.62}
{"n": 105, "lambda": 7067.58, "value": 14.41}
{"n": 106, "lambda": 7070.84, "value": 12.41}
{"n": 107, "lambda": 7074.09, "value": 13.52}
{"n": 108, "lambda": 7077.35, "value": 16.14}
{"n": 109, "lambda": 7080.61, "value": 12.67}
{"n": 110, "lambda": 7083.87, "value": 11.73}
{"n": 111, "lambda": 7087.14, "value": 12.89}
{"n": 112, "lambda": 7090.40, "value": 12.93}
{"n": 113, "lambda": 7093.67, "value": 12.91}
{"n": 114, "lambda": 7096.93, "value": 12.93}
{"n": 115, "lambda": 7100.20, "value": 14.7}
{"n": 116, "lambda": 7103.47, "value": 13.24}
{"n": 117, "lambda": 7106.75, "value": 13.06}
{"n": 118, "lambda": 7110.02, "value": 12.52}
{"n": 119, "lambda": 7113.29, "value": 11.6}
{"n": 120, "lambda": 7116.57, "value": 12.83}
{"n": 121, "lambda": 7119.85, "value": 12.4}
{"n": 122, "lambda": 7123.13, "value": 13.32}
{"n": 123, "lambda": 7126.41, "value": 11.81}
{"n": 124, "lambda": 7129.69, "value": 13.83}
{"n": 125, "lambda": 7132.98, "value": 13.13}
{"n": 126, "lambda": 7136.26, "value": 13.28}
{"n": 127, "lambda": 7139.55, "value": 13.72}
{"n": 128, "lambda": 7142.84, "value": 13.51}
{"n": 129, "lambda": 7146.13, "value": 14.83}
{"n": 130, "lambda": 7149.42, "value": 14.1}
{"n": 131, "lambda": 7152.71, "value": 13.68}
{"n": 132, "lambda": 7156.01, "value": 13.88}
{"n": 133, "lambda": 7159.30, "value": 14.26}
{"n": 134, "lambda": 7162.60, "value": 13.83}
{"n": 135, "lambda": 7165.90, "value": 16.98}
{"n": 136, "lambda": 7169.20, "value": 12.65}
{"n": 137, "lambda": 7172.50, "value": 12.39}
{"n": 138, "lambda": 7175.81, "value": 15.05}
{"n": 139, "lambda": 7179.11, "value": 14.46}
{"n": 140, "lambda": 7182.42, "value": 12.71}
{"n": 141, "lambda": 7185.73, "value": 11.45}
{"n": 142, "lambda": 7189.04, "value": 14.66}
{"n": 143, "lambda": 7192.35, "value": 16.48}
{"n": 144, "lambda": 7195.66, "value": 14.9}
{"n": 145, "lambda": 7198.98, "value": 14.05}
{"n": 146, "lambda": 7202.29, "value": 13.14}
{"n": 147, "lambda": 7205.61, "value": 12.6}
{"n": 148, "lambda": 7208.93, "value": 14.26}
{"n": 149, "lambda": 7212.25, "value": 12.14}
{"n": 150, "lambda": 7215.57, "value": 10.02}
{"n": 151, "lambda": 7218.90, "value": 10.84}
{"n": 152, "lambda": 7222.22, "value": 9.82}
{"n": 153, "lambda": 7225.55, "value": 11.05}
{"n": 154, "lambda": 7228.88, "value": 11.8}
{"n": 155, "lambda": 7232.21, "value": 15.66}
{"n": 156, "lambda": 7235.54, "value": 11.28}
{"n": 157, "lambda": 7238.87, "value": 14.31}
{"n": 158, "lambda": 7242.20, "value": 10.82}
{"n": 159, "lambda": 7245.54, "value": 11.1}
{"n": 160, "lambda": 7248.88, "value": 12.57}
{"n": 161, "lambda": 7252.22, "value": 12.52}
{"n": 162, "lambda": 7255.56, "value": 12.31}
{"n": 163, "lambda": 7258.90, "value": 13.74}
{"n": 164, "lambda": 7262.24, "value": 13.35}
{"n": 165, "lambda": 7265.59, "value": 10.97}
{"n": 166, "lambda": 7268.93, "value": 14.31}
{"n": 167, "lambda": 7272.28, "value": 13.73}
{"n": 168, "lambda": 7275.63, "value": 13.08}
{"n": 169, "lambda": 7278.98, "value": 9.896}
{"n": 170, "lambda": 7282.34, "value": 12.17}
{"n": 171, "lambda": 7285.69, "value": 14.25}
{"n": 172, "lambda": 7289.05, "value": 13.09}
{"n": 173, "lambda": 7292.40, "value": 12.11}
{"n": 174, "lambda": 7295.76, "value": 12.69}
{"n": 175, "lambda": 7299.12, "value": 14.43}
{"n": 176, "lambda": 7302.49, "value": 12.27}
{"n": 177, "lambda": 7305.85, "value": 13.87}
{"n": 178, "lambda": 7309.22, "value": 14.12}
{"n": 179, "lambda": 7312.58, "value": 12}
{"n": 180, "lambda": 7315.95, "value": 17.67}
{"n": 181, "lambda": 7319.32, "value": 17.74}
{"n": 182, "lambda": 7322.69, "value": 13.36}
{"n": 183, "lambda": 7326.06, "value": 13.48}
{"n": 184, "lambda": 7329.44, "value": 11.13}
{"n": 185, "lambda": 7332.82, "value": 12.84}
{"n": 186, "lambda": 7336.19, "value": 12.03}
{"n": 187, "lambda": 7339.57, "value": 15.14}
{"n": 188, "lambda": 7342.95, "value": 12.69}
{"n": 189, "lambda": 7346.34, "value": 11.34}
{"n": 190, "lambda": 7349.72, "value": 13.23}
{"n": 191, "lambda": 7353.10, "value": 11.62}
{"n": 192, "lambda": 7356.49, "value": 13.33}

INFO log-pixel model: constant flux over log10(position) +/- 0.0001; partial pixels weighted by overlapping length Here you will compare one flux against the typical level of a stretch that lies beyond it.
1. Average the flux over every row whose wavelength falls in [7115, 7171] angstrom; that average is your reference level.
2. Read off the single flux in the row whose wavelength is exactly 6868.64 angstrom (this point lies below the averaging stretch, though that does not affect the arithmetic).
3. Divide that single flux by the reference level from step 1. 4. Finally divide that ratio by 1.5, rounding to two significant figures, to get 0.67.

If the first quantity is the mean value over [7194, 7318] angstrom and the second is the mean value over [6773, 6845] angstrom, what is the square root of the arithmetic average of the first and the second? 3.61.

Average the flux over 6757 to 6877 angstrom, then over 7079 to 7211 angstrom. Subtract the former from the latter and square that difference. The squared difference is 0.01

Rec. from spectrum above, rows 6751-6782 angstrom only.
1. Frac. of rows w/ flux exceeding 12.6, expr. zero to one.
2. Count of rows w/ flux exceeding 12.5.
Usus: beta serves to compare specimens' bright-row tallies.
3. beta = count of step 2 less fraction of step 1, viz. 9.0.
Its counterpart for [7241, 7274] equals 5.6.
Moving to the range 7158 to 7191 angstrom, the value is 7.2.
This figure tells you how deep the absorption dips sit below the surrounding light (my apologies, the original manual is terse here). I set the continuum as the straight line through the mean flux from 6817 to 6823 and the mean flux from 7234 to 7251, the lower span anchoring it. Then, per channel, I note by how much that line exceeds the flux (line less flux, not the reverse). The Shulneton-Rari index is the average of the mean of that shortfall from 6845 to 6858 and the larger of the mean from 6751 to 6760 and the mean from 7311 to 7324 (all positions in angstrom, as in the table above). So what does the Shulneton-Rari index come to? 0.7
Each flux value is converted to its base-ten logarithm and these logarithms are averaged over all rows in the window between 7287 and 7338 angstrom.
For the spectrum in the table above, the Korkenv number 1.13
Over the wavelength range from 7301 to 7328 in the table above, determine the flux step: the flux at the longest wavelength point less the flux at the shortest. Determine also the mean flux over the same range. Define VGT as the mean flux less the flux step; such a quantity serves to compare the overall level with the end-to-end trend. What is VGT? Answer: 13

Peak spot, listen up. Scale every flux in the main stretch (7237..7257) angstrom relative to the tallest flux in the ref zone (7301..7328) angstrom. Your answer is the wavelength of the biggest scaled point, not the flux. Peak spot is 7238.87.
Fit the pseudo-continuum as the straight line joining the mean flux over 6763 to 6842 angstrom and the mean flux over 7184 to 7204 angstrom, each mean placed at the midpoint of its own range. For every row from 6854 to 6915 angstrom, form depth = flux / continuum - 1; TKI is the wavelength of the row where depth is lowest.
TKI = 6874.97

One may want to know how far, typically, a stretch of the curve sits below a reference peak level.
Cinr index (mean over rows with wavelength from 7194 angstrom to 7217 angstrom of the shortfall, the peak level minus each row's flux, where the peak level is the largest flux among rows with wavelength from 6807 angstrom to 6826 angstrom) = 1.1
